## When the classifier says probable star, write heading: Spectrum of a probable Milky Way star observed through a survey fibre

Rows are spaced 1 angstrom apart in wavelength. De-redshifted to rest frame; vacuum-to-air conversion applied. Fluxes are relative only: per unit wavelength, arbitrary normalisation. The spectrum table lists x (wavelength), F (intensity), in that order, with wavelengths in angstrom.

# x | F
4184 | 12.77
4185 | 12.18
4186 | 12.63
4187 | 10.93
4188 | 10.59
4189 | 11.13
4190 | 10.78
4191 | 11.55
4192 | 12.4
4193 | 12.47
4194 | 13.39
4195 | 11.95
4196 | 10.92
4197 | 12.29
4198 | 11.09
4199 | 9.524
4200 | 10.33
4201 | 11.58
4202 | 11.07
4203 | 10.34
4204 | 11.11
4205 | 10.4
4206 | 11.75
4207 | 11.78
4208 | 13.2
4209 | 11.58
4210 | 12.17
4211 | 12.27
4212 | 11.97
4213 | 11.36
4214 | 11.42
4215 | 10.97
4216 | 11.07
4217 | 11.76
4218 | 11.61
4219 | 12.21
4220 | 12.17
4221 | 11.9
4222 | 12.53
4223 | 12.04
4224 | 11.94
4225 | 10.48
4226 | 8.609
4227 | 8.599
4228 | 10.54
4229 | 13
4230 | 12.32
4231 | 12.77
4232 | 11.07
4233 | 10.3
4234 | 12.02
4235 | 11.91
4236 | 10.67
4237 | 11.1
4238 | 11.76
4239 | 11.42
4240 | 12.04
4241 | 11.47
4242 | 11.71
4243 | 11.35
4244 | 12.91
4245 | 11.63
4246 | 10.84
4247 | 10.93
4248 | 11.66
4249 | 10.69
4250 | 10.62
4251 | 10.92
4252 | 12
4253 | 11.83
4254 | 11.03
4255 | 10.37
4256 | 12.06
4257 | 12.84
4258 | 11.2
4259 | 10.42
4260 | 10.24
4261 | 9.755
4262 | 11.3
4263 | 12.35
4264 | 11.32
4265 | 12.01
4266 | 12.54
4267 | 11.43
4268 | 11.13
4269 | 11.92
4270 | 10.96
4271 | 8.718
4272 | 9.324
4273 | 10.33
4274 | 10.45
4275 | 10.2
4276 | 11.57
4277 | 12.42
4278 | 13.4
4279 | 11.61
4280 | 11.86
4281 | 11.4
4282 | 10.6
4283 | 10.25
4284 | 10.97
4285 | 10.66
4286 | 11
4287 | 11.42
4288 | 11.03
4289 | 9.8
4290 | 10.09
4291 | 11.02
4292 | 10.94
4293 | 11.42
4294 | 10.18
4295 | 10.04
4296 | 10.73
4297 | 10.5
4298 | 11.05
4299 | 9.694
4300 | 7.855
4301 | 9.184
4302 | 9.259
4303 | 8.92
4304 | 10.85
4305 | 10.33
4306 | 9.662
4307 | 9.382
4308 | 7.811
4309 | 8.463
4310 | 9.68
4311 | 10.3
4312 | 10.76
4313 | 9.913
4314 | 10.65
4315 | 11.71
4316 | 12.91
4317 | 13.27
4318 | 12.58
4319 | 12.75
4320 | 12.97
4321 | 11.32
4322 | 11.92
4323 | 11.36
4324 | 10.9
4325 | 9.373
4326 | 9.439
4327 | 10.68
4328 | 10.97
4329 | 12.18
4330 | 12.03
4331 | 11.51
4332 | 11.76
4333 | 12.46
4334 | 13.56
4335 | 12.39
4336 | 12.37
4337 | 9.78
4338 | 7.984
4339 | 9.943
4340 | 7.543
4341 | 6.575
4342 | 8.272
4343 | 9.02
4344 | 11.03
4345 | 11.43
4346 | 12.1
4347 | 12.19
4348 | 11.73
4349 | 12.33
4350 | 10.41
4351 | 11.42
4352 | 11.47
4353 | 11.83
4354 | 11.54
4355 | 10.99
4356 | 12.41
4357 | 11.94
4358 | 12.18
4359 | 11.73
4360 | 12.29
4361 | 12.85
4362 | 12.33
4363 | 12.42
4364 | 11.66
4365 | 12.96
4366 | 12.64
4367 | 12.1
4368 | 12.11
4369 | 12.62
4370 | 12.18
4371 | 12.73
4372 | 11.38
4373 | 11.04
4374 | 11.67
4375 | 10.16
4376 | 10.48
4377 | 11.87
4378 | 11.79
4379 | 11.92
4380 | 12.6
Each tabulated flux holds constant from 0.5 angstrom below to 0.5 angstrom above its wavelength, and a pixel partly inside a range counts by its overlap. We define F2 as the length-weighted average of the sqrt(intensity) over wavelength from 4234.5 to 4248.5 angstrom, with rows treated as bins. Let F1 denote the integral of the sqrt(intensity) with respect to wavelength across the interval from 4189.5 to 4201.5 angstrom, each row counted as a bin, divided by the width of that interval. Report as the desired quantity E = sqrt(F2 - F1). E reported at 0.06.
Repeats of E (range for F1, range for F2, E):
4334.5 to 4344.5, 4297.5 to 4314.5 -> 0.19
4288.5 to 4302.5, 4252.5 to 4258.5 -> 0.47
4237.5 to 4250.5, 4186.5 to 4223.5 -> 0.11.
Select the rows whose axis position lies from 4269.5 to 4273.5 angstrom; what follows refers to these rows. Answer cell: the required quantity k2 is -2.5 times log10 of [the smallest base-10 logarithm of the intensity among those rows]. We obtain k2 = 0.07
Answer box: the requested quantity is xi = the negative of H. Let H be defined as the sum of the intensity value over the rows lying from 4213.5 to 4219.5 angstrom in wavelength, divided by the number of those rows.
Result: -11.5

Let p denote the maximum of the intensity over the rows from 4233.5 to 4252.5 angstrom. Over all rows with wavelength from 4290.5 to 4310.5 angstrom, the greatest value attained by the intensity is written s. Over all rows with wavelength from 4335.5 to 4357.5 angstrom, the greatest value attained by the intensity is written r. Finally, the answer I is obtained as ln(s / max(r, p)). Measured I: -0.123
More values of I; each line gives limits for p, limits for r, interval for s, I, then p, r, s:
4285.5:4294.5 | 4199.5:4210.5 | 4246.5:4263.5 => -0.028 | 11.42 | 13.2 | 12.84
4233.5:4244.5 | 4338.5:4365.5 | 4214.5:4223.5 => -0.034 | 12.91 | 12.96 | 12.53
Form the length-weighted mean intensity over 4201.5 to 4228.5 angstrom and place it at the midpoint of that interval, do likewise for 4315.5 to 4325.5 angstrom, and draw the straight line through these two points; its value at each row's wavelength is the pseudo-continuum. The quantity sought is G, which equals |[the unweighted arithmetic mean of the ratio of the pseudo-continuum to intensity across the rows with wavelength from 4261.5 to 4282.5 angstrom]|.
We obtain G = 1.04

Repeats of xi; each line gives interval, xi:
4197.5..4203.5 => -10.7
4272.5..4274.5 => -10.4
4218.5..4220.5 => -12.2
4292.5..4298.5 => -10.7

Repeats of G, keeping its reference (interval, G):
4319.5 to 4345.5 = 1.16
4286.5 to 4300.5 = 1.14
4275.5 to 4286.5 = 1.03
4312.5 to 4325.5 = 1.03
